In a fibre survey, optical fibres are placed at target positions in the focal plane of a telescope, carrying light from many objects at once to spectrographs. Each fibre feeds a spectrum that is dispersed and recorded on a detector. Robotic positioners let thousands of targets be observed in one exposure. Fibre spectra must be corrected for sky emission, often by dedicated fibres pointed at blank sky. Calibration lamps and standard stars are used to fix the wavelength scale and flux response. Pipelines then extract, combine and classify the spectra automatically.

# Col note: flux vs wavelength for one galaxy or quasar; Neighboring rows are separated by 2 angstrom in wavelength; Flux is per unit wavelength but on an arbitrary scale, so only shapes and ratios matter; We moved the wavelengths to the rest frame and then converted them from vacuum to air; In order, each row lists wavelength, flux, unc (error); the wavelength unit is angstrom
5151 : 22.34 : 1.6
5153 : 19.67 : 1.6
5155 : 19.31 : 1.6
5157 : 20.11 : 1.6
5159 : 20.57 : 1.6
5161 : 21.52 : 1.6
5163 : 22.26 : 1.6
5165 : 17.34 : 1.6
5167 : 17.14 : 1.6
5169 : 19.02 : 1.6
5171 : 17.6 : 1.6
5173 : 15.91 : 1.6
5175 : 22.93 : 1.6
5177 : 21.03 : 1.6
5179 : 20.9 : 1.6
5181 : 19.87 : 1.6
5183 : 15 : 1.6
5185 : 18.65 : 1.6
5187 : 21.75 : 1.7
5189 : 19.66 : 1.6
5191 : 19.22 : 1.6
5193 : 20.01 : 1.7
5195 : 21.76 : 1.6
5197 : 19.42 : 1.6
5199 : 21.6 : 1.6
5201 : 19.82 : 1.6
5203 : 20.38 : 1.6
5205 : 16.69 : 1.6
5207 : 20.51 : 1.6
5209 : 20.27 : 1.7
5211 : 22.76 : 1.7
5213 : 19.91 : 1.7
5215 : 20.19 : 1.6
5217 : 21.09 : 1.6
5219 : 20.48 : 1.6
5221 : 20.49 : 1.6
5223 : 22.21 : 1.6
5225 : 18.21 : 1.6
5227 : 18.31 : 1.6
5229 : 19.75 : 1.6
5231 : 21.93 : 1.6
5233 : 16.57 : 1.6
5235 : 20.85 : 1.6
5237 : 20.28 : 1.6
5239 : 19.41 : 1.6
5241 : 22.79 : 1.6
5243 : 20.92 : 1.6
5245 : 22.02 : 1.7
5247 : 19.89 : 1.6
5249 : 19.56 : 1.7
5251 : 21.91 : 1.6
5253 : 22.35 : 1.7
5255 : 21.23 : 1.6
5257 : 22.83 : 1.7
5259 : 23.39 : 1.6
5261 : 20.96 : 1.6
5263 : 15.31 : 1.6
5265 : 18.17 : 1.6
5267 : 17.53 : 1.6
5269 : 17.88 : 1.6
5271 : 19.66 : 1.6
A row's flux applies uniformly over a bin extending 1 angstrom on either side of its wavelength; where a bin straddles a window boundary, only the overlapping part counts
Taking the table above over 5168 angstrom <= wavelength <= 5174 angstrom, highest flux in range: 19.02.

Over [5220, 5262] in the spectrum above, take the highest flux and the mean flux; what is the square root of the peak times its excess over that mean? 7.85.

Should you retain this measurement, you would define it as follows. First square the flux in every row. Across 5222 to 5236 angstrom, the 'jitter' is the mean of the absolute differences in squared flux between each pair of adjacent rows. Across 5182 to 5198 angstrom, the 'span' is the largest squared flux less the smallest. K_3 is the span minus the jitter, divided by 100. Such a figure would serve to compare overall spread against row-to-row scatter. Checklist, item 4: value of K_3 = 1.4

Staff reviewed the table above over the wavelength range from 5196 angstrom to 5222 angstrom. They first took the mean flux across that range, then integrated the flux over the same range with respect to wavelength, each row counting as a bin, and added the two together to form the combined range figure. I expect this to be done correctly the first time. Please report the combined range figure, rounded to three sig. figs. 547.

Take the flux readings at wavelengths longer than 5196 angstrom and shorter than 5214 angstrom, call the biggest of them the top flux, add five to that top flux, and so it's 27.8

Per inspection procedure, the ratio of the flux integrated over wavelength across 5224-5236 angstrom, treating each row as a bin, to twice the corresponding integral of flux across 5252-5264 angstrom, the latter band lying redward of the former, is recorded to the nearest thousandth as 0.459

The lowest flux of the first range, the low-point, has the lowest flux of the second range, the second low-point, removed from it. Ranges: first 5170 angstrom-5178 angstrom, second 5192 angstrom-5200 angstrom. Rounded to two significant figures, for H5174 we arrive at -3.5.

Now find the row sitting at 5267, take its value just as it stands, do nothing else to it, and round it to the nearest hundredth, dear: 17.53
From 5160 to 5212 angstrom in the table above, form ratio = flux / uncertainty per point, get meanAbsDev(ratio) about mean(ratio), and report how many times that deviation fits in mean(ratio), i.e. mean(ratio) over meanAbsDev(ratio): 12.3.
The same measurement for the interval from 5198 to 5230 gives 17.8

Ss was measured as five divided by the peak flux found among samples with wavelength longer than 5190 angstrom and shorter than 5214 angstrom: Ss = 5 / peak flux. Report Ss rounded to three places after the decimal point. 0.220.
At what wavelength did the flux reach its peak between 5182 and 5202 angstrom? 5195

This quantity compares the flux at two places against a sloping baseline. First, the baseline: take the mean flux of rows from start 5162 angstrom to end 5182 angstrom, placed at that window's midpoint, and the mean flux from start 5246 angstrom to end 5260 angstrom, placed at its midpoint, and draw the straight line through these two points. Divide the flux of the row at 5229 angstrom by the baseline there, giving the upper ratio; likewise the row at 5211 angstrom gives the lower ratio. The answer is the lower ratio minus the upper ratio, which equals 0.17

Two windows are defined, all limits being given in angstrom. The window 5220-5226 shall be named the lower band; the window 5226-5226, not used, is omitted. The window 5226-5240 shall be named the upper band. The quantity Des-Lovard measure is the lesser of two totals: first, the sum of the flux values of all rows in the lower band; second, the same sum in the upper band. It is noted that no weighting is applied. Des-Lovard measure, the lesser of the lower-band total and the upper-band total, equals 61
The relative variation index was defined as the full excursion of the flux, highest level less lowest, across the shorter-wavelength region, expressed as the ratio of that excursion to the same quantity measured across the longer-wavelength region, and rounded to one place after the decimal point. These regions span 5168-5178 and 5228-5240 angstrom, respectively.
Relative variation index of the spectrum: 1.3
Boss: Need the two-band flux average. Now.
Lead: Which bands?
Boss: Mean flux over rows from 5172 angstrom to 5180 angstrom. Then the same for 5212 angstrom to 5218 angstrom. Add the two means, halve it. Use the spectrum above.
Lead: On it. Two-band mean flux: 20.3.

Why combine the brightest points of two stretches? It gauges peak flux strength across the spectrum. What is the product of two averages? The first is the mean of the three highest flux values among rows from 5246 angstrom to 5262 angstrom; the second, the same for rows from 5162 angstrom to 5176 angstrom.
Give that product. 489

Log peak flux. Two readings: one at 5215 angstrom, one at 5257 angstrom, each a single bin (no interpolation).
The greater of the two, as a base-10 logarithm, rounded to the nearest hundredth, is 1.36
